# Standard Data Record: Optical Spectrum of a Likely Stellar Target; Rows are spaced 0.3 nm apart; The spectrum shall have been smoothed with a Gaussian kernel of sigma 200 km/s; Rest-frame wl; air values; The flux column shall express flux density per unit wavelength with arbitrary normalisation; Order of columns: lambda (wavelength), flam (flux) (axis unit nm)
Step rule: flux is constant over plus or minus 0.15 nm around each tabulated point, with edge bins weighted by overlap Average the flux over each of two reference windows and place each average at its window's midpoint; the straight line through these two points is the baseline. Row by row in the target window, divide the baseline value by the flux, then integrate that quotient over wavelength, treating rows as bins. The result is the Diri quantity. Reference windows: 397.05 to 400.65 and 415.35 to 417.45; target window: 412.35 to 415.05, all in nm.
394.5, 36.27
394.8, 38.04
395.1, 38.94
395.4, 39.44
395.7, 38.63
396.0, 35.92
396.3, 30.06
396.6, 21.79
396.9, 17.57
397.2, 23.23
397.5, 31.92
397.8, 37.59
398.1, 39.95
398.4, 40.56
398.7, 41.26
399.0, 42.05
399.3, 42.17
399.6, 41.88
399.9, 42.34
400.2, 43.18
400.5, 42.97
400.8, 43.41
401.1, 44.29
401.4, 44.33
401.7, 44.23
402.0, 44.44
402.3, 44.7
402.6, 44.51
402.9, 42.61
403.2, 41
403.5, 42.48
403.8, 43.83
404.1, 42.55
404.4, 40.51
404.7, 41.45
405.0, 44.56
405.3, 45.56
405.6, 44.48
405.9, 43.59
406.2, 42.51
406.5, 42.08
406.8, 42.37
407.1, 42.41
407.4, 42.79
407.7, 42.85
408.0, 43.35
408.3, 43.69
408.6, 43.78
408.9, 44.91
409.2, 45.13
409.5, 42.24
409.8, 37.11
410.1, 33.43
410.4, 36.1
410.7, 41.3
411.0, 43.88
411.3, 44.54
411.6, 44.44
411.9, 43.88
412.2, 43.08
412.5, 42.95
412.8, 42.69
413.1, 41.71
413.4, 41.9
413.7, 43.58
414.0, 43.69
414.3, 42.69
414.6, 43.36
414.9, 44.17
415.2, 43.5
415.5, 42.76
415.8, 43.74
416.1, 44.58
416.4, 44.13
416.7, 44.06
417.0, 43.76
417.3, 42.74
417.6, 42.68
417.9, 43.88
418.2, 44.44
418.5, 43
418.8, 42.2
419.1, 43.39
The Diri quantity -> 2.70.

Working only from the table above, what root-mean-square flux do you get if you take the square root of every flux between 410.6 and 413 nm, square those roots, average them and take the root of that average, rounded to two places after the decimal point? 6.58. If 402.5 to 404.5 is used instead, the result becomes 6.52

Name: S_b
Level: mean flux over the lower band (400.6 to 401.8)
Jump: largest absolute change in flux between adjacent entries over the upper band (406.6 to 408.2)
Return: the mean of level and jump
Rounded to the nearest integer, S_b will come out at 22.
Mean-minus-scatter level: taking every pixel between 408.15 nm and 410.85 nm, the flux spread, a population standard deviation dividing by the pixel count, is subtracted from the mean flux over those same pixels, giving 36.8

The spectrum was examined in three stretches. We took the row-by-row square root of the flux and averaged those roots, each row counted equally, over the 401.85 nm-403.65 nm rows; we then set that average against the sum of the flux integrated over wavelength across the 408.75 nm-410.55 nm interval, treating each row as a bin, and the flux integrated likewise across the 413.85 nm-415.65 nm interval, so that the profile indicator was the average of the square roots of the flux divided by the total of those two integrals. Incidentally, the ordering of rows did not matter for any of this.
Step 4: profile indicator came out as 0.0439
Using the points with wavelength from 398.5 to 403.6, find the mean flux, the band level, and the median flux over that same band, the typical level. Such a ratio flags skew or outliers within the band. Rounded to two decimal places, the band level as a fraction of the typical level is 1.00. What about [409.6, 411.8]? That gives 0.97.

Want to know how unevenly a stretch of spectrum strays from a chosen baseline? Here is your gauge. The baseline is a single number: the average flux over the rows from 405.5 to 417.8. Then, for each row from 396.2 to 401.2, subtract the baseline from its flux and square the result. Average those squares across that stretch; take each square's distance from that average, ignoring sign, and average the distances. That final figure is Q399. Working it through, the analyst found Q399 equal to 142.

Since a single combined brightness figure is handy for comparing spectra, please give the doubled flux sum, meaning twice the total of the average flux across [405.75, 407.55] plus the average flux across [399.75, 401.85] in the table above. 172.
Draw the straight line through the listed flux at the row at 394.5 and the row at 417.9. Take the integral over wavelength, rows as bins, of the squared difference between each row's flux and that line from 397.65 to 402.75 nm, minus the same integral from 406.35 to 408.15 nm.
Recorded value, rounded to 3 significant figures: 103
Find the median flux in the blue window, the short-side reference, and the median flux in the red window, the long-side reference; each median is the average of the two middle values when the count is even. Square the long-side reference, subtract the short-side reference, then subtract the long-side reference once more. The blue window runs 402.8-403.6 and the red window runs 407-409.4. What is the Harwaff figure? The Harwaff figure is 1808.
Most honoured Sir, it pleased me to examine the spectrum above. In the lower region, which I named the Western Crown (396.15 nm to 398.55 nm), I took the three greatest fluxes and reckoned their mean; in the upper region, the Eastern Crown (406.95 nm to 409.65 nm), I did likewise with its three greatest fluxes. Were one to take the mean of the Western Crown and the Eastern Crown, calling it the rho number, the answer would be 42.0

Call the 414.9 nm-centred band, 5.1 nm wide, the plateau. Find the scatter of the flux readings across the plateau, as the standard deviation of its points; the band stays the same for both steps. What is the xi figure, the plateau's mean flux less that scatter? 42.5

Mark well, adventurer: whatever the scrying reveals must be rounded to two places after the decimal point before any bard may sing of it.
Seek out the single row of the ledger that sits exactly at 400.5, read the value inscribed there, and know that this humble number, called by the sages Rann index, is 42.97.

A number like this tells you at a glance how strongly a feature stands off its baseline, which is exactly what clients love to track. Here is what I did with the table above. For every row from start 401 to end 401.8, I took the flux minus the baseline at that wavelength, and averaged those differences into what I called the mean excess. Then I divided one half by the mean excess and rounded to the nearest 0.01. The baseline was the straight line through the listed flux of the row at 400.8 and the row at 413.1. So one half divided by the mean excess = 0.52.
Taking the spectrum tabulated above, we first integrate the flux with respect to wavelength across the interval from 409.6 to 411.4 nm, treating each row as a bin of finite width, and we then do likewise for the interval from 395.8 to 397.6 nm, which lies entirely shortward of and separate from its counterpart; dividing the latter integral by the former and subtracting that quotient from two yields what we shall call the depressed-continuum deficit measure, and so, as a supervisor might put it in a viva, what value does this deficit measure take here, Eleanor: 1.32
